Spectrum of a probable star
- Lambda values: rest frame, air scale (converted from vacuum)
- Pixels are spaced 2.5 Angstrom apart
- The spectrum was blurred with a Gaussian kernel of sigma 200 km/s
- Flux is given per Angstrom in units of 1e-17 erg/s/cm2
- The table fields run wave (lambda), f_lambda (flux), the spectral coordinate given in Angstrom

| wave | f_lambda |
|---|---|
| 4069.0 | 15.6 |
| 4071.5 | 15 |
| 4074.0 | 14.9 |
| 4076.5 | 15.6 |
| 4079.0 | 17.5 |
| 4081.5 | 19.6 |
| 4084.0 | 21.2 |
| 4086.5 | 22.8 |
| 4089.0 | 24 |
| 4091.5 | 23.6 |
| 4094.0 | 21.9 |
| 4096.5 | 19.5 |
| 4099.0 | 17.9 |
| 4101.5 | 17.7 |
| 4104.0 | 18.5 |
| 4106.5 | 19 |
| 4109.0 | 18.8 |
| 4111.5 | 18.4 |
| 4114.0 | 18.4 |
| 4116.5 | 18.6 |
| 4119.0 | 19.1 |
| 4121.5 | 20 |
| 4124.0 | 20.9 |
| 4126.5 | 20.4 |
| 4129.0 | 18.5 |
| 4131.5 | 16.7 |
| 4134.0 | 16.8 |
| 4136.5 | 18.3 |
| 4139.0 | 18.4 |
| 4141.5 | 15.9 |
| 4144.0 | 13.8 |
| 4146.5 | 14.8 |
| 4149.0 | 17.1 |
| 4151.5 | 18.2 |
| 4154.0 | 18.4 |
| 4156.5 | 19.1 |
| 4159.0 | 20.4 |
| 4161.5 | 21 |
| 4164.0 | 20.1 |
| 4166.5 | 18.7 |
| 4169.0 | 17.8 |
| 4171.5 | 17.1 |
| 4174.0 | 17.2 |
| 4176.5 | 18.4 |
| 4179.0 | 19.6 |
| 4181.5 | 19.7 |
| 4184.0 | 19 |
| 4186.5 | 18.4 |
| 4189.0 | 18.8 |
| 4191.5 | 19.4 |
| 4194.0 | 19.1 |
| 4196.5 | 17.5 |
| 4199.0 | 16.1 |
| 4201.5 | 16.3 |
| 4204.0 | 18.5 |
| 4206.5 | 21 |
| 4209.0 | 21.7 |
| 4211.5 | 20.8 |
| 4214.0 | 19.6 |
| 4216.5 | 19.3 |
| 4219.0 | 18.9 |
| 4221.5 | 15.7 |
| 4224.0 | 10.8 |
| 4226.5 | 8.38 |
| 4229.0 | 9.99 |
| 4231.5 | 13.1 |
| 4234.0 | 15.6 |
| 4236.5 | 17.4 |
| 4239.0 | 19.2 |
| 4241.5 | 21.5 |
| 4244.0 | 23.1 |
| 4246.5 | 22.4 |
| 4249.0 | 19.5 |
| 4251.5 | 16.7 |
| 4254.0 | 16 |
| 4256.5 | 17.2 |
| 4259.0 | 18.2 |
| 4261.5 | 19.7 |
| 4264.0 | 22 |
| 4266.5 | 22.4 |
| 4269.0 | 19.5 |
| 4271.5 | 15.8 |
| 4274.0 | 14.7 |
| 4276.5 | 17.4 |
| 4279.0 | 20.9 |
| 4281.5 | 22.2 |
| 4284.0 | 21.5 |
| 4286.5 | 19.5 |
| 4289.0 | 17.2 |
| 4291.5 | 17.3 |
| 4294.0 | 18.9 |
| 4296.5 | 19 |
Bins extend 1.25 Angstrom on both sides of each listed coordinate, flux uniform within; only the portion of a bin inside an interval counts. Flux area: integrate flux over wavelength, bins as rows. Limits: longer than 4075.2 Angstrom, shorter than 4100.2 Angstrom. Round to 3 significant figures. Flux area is 509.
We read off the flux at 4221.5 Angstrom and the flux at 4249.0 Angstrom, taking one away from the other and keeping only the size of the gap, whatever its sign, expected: 3.8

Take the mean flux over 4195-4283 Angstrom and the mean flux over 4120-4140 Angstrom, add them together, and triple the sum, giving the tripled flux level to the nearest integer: 110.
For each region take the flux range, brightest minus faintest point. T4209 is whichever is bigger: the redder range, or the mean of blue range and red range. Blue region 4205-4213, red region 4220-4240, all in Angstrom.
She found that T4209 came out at 10.8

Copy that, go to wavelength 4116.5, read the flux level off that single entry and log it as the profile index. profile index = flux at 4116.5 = 18.6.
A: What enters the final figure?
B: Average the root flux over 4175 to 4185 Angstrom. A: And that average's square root 2.09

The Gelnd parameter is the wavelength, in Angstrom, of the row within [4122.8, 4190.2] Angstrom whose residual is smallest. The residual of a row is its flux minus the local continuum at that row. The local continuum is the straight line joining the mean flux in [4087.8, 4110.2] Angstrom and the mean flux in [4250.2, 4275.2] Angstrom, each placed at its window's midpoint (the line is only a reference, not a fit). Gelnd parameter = 4144.0 Angstrom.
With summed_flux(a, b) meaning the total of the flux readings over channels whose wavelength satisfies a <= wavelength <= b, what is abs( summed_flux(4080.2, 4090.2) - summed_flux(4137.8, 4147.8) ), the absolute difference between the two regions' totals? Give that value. 25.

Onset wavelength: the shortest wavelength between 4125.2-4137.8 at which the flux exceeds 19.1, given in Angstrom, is 4126.5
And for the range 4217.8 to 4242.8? 4239.0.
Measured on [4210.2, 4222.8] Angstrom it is 4211.5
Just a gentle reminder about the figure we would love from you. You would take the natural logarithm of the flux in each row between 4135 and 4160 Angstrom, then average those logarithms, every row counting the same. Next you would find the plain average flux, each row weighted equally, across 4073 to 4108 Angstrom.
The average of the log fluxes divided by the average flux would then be 0.146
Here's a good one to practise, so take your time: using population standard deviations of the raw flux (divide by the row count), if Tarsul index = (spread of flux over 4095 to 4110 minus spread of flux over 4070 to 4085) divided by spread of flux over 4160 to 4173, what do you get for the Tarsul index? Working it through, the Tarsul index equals -1.2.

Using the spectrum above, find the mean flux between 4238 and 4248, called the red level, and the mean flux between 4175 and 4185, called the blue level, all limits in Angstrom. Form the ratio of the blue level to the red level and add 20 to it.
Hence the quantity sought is 20.9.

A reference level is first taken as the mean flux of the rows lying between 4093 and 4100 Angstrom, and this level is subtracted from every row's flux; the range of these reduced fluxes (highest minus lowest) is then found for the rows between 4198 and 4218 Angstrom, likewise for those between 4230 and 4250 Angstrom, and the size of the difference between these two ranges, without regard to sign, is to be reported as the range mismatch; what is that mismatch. 4.4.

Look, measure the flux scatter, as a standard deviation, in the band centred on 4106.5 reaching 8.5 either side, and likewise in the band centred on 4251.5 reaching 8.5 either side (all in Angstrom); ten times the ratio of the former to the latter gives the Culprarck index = 2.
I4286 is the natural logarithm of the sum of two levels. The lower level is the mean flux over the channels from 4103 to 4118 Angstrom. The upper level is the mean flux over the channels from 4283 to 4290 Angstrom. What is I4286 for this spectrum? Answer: 3.64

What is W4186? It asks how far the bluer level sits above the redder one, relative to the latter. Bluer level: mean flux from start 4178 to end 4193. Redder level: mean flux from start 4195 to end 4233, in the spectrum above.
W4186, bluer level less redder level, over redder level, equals 0.16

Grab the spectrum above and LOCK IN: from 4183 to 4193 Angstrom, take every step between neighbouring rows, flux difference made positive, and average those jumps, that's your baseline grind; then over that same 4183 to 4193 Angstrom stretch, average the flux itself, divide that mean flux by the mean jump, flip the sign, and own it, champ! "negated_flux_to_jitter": -35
